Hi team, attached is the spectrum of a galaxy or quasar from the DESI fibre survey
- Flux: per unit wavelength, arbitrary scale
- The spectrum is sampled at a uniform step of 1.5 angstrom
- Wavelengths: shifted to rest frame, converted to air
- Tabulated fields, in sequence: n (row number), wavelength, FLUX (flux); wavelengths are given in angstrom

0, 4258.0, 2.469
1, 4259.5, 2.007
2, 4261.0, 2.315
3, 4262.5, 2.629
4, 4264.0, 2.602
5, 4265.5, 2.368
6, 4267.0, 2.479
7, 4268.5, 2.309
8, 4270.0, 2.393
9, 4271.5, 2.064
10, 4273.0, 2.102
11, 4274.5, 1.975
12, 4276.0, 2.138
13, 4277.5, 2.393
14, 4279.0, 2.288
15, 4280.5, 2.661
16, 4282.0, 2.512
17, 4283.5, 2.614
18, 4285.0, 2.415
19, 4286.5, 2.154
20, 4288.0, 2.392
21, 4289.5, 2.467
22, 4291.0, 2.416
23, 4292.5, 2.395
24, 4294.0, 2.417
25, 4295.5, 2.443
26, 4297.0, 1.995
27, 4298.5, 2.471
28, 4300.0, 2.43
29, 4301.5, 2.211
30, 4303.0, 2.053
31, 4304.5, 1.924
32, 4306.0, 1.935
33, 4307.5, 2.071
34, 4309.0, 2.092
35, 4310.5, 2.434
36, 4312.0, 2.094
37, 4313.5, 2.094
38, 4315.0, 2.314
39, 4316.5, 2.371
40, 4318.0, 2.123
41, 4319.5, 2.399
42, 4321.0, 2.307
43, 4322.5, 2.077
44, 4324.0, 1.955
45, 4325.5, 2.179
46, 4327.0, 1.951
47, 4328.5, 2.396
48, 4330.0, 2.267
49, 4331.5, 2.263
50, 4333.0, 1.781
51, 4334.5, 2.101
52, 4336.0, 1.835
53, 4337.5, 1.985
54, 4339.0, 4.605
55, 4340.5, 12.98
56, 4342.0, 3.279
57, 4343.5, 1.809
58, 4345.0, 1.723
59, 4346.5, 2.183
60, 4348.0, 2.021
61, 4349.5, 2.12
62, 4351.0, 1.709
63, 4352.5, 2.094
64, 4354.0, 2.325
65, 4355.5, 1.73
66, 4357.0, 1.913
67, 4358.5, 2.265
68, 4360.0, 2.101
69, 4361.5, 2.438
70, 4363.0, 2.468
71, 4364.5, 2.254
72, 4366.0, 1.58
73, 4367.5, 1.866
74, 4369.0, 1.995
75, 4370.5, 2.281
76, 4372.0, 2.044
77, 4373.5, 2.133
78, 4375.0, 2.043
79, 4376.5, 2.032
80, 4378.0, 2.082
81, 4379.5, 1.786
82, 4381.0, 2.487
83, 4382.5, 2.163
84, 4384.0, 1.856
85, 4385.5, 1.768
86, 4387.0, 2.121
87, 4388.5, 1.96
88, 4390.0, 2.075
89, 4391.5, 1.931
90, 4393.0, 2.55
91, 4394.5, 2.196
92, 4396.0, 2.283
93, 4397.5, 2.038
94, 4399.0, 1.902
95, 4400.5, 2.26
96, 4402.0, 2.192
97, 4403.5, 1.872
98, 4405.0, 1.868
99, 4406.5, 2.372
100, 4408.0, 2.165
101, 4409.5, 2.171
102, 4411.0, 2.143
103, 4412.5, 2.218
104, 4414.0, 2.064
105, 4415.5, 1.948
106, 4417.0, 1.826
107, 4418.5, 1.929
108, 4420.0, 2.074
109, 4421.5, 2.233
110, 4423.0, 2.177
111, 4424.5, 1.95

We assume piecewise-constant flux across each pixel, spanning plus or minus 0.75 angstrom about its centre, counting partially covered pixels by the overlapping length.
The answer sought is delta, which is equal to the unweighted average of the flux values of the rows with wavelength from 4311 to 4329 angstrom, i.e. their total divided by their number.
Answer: 2.19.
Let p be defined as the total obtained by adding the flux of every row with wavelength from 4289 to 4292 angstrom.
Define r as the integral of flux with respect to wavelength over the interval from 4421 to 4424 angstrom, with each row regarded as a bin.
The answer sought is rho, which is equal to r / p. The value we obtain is 1.34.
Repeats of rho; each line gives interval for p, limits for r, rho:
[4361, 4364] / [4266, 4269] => 1.47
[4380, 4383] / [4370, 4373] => 1.39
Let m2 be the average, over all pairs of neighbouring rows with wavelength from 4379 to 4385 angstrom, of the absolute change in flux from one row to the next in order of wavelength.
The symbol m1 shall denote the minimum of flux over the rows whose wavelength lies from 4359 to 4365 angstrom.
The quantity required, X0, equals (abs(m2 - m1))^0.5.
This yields 1.29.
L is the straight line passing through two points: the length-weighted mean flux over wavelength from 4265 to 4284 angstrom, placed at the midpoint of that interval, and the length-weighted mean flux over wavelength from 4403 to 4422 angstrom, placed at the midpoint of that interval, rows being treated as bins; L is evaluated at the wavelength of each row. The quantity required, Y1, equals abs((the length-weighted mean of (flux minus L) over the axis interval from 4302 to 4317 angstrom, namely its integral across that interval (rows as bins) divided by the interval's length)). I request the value 0.13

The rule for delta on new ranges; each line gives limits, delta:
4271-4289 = 2.31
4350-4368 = 2.06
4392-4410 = 2.16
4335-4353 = 3.20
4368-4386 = 2.06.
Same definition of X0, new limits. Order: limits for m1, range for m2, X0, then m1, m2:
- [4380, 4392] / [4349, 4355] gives 1.19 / 1.768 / 0.34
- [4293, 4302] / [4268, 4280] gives 1.36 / 1.995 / 0.16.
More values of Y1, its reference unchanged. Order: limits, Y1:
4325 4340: 0.30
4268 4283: 0.04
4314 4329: 0.04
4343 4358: 0.21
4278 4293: 0.13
